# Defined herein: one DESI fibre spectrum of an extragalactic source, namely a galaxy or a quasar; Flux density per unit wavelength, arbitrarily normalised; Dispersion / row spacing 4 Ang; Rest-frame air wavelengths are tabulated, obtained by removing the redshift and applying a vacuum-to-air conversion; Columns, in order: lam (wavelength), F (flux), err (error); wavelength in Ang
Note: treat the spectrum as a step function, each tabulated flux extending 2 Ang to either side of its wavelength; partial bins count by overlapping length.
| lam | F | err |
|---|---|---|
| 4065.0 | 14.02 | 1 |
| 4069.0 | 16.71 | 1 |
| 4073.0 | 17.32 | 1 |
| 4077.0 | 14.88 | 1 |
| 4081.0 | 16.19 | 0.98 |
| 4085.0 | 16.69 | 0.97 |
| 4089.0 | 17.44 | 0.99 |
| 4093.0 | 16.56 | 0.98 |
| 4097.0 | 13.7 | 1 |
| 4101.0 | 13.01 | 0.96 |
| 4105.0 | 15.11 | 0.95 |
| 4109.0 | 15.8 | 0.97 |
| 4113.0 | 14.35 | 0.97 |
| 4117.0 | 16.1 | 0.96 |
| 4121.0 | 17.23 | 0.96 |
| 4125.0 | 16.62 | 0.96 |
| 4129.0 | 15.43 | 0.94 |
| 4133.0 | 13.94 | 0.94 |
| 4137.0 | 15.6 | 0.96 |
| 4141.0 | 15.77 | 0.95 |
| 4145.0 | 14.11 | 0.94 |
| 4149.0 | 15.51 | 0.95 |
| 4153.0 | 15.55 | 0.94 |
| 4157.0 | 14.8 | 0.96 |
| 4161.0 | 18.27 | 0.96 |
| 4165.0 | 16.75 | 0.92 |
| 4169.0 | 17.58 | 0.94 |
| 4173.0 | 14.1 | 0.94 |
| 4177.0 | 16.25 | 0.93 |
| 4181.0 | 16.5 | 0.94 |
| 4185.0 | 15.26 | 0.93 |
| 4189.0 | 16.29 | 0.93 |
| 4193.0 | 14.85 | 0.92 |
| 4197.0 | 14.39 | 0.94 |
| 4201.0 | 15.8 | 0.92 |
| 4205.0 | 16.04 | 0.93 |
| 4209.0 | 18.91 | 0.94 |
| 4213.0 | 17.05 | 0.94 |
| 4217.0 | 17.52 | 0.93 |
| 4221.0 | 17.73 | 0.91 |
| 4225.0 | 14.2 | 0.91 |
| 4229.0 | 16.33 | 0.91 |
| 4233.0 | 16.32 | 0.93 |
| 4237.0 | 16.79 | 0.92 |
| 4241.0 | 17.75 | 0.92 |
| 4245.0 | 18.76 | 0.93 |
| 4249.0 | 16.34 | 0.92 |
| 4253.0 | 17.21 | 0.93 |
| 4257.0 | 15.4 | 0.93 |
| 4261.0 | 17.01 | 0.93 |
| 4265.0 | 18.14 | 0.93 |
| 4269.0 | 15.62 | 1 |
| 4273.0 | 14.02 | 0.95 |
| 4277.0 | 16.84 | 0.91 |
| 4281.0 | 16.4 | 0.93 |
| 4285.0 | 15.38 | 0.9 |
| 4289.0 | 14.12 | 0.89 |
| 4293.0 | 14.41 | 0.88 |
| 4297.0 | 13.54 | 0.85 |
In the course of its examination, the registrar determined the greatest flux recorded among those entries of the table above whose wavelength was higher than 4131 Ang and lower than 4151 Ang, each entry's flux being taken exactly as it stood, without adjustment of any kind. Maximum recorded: 15.77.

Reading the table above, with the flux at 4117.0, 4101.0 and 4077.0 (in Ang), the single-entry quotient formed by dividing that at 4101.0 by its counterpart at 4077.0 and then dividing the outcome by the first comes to 0.0543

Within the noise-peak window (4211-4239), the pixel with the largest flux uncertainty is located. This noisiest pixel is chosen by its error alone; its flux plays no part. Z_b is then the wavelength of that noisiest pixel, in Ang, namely 4213.0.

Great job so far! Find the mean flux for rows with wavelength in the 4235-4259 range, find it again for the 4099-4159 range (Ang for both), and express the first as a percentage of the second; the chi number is 112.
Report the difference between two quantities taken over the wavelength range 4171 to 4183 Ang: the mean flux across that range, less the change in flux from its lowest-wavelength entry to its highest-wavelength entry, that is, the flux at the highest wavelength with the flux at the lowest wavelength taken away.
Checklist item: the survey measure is 13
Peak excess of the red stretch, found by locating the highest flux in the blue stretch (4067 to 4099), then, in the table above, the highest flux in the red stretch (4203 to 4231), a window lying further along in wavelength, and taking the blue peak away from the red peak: 1.5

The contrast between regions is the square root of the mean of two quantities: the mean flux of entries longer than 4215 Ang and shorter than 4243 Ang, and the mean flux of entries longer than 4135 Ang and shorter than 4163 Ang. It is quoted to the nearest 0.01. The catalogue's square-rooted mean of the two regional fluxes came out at 4.02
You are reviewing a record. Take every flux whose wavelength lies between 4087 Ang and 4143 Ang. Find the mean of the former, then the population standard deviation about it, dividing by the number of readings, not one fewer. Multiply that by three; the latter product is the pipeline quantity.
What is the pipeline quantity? 3.85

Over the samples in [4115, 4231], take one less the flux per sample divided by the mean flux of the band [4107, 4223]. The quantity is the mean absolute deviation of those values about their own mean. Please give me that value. 0.064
